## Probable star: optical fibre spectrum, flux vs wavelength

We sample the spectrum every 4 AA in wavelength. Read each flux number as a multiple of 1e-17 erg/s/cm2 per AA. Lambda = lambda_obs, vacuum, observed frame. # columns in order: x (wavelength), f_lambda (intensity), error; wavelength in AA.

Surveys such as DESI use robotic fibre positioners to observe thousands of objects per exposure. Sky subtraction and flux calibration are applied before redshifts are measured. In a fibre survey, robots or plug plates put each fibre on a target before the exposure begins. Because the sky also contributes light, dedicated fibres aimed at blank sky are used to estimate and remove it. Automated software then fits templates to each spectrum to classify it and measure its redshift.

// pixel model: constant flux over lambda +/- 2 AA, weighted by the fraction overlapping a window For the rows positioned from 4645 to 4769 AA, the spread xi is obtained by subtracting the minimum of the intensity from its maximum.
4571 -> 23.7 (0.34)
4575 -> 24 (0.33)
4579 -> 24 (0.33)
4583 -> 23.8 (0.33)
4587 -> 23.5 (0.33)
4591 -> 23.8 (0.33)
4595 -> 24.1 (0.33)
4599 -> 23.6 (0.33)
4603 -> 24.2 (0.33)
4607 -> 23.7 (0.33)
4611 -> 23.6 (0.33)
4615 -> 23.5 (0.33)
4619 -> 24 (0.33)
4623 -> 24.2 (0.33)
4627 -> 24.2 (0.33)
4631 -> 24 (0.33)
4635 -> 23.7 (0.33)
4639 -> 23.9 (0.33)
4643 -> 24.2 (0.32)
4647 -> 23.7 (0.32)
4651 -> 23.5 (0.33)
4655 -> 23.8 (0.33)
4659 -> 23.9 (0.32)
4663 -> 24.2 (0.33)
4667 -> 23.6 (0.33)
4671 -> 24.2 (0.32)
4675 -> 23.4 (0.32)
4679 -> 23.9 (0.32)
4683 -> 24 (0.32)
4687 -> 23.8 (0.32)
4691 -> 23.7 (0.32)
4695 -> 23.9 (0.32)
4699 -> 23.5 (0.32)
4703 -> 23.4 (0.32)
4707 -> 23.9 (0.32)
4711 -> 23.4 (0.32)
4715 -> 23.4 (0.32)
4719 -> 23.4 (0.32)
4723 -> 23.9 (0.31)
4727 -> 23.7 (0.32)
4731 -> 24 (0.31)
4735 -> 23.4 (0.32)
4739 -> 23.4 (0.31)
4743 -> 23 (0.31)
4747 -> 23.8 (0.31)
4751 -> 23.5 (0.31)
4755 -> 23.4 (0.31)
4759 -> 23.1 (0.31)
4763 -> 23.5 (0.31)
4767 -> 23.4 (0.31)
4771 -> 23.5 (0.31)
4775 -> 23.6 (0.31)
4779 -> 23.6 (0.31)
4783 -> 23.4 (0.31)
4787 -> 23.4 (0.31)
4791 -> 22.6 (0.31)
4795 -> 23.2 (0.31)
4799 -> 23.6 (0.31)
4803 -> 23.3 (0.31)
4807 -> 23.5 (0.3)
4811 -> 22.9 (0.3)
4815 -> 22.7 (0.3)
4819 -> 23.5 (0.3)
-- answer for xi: 1.2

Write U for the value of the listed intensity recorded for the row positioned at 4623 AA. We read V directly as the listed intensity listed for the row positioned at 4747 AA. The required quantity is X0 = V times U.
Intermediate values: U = 24.2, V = 23.8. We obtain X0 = 576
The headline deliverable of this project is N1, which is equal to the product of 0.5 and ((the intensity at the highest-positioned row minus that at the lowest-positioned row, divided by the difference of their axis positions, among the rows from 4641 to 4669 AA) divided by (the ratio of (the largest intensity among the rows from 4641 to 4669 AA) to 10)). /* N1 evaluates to -0.0052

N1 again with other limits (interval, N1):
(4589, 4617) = -0.0026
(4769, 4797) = -0.0026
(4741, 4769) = 0.0035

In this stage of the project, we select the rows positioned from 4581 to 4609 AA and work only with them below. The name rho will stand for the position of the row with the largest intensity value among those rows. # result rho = 4603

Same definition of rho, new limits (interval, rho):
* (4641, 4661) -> 4643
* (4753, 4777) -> 4775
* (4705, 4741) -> 4731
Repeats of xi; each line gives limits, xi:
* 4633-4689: 0.8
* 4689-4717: 0.5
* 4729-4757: 1.0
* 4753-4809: 1.0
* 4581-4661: 0.7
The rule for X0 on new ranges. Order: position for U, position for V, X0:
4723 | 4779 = 564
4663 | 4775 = 571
